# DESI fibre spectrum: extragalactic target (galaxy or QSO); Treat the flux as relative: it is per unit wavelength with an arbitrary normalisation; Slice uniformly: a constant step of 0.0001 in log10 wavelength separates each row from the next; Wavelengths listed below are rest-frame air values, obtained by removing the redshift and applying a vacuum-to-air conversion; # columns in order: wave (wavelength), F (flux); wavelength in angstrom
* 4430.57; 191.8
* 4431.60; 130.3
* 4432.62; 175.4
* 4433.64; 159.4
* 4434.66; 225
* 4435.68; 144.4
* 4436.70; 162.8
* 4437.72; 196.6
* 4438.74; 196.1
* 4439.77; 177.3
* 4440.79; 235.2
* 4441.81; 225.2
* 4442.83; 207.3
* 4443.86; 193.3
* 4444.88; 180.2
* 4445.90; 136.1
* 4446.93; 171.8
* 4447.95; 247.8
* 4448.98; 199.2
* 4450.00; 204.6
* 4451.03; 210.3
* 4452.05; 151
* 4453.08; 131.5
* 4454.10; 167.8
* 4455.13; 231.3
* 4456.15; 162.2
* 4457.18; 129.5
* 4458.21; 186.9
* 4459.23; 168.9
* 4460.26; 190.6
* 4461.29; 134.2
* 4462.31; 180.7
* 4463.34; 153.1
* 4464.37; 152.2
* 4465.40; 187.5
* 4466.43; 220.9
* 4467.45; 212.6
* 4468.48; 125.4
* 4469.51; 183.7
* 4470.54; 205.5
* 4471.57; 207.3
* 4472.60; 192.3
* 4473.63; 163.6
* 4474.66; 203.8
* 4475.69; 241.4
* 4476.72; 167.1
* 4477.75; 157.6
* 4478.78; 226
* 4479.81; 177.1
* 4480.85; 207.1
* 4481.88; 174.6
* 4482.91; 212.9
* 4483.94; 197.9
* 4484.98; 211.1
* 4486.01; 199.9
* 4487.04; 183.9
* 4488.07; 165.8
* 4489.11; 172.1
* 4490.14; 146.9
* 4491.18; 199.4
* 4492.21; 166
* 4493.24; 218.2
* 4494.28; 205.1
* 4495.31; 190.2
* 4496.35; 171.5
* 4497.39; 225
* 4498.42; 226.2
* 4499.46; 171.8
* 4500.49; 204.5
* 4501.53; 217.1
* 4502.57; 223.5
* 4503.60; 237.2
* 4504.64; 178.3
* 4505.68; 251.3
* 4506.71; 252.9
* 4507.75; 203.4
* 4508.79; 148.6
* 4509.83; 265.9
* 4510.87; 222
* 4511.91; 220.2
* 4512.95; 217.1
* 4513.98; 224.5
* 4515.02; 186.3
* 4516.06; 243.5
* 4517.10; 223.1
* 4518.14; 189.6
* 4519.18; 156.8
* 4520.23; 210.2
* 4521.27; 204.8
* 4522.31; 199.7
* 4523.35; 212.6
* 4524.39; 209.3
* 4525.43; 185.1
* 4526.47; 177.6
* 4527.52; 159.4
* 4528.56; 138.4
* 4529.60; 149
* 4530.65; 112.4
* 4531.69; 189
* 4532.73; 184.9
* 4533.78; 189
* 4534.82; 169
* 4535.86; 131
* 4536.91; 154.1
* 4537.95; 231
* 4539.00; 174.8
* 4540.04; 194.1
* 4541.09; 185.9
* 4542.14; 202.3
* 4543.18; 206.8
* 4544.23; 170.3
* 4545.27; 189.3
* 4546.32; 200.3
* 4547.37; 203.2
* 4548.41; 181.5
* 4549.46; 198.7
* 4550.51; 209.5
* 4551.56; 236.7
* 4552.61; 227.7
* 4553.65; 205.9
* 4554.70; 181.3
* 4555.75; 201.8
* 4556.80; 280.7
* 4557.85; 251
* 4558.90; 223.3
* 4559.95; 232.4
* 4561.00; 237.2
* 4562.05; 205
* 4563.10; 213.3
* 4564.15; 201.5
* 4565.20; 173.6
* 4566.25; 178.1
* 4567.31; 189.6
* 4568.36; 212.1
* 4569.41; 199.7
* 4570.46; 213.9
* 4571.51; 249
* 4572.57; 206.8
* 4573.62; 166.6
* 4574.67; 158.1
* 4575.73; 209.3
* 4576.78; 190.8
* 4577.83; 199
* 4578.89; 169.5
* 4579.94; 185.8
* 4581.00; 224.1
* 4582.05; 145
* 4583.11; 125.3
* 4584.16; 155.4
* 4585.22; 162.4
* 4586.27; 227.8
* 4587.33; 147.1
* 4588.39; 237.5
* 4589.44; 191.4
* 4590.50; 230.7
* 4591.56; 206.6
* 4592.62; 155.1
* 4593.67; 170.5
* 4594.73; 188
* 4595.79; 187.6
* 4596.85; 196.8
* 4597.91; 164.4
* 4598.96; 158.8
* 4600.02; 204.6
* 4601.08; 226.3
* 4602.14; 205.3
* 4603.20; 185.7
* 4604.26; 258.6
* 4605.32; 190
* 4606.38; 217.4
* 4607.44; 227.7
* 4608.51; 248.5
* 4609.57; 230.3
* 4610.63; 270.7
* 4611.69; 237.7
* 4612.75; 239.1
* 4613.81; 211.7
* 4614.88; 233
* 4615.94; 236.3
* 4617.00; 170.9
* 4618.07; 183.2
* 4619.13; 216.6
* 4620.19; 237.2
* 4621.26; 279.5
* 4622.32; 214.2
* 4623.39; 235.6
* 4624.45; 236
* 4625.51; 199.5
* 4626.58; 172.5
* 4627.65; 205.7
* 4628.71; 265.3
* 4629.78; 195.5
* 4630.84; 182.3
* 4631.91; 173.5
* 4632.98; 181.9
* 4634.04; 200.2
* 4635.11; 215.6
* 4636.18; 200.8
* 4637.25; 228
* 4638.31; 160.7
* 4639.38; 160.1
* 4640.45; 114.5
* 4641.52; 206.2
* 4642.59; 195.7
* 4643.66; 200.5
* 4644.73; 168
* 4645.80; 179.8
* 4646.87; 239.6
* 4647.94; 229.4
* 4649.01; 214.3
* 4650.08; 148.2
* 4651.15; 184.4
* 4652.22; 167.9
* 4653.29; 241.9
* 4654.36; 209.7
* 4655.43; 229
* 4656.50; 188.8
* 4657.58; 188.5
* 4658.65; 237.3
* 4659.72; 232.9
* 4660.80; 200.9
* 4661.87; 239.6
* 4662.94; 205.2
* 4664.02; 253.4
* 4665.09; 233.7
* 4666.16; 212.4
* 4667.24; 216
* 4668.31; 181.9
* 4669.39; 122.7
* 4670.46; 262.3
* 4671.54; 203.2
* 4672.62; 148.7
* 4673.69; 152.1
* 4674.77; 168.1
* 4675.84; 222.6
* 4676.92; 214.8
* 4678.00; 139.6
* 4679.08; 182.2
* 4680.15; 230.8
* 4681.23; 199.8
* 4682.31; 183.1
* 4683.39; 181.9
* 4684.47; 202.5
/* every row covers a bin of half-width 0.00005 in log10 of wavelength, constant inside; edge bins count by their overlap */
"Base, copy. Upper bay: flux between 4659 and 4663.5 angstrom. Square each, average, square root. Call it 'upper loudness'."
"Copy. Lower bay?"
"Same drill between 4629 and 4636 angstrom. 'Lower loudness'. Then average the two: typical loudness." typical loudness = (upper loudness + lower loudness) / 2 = 206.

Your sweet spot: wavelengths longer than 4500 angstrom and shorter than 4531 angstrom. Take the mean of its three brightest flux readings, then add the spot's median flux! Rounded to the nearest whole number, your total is 464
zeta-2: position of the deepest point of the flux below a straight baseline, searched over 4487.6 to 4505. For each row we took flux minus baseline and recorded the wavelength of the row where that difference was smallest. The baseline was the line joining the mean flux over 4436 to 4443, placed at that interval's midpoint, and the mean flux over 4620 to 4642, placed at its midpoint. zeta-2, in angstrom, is 4490.14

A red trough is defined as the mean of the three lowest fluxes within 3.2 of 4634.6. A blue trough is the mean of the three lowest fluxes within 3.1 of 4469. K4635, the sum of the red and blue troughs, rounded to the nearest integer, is 357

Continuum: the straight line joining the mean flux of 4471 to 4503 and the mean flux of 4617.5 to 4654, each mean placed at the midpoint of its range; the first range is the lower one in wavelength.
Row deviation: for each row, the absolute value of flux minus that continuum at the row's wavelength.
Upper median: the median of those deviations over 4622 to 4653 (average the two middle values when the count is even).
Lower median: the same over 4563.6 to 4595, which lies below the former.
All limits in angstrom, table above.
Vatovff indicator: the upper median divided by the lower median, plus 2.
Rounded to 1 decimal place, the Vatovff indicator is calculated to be 2.9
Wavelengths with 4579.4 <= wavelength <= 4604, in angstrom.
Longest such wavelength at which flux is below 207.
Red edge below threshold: 4603.20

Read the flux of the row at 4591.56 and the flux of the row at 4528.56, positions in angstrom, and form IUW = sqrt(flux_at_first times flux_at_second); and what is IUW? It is 169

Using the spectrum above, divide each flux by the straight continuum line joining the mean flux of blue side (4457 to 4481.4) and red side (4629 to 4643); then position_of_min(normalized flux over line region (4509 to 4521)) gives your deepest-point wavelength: 4519.18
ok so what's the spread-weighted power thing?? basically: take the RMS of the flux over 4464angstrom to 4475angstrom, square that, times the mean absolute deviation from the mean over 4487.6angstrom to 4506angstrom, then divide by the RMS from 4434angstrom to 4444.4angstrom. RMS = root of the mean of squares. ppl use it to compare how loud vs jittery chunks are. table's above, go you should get 4480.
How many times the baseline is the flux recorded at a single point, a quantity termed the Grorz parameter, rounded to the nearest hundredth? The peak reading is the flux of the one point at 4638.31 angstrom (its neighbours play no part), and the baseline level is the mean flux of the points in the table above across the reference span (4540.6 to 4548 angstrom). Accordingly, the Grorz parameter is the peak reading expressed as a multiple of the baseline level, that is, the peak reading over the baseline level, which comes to 0.83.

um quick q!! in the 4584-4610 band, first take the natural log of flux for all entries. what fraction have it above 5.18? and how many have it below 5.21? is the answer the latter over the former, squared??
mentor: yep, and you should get 95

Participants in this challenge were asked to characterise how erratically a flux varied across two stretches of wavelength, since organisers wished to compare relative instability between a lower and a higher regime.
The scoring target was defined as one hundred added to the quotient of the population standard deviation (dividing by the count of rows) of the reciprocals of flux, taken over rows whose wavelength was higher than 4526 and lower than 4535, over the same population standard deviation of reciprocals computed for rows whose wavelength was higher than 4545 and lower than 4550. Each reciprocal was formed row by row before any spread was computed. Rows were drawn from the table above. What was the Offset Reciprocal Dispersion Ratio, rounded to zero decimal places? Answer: 105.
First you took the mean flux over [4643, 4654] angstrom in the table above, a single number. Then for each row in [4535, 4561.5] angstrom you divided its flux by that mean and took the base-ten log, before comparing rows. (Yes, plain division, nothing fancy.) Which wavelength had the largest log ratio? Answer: 4556.80 angstrom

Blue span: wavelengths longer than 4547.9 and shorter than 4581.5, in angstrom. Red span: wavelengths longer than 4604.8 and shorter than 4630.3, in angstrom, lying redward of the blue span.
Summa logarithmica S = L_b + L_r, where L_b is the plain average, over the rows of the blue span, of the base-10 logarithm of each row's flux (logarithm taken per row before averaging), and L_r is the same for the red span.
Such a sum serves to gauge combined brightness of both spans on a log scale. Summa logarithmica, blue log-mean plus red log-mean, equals 4.66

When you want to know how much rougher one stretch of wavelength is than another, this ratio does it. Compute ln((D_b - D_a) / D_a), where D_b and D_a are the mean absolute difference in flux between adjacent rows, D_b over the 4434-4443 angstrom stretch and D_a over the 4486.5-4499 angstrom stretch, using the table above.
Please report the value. -2.0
